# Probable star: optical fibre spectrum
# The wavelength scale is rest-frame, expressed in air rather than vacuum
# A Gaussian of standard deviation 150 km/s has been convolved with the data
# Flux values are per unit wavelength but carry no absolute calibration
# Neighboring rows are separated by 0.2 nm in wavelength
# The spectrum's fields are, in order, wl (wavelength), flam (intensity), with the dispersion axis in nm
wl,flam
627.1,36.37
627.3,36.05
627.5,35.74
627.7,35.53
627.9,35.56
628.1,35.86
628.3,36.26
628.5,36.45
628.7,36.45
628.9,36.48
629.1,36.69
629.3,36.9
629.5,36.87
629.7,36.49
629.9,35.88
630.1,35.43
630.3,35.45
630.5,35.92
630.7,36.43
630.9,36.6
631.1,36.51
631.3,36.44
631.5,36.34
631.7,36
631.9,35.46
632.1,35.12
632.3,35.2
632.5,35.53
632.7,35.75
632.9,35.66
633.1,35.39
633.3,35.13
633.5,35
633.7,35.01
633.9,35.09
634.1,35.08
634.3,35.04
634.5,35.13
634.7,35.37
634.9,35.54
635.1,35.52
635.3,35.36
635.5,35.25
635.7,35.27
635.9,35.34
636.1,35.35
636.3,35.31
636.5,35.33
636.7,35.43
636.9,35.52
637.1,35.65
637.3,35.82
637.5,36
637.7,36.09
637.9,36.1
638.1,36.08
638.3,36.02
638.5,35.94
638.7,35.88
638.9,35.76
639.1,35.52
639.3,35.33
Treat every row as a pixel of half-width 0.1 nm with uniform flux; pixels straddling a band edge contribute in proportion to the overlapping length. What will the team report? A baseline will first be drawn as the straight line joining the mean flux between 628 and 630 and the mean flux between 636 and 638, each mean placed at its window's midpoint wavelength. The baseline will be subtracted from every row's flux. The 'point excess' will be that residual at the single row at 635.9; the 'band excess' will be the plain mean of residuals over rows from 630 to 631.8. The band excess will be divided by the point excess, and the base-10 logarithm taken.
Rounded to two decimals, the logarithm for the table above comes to -0.53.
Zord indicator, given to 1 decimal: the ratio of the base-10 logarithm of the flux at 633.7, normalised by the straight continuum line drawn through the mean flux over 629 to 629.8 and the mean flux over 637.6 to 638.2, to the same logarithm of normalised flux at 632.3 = 1.1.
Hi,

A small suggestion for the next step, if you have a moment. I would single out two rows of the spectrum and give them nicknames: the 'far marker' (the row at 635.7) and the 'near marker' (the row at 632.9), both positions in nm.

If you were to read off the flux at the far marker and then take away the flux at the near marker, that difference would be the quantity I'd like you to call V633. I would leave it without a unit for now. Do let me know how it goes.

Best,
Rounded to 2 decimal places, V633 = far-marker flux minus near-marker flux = -0.39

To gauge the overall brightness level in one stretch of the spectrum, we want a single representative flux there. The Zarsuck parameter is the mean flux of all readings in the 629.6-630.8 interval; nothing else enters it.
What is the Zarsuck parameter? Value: 35.9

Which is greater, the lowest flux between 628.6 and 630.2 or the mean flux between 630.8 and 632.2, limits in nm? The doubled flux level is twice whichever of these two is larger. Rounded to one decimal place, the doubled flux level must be 72.1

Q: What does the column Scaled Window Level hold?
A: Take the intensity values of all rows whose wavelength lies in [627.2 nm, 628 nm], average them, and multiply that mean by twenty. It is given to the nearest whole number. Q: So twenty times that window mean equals 714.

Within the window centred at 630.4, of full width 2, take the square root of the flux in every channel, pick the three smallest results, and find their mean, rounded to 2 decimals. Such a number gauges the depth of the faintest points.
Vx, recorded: 5.97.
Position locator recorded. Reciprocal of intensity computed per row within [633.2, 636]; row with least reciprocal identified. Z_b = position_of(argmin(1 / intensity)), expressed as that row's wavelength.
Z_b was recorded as 634.9 nm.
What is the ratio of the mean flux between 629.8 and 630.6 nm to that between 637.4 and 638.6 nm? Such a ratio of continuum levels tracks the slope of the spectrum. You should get 0.99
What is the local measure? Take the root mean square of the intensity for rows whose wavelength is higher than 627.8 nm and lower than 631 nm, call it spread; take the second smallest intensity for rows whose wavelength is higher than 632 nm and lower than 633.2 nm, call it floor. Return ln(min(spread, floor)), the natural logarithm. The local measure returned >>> 3.561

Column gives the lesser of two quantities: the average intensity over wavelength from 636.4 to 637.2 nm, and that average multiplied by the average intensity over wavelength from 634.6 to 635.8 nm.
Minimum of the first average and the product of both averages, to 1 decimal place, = 35.5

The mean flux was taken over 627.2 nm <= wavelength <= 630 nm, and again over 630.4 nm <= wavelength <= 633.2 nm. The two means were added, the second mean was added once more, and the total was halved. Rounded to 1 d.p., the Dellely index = 54.0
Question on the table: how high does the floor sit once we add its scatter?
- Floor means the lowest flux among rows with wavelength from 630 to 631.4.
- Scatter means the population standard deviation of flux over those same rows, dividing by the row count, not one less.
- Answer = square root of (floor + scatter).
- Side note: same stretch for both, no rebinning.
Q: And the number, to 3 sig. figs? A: 5.99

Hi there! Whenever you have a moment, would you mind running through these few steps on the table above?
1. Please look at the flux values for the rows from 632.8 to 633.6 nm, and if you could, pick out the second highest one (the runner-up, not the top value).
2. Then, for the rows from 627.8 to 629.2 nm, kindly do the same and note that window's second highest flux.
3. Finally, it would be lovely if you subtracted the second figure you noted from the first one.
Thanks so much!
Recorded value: -1.1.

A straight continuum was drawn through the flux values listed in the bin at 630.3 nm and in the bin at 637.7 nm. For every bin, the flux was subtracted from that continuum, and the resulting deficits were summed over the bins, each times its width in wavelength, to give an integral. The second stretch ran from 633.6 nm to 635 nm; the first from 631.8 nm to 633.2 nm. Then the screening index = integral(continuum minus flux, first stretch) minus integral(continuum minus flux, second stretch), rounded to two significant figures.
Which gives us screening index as -0.59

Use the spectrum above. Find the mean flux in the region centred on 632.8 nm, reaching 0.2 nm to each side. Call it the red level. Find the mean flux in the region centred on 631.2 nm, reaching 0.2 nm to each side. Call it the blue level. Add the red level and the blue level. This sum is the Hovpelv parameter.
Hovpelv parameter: 72.2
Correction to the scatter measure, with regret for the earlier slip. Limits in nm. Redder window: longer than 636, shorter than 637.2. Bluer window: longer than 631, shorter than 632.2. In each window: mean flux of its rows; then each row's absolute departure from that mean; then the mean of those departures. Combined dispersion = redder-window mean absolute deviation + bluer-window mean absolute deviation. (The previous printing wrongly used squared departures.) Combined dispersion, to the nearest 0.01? 0.56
